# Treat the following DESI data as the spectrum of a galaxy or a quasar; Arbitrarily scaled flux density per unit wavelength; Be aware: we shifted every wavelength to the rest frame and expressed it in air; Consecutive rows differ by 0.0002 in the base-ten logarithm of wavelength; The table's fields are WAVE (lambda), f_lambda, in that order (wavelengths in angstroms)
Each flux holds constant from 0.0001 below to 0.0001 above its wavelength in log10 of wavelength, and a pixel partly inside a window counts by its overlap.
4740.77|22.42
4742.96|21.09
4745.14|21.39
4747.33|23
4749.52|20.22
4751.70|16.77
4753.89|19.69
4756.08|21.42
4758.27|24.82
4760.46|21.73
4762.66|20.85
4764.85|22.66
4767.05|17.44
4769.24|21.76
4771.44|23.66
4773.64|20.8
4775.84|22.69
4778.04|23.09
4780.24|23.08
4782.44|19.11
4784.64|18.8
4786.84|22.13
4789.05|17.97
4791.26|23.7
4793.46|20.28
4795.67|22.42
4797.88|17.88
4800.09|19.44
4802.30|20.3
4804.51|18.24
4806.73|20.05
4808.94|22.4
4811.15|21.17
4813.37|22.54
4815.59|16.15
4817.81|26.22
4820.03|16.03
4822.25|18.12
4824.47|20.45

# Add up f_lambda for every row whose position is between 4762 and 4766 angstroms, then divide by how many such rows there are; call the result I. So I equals 21.8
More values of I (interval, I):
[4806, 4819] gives 21.4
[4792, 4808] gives 19.8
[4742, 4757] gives 20.5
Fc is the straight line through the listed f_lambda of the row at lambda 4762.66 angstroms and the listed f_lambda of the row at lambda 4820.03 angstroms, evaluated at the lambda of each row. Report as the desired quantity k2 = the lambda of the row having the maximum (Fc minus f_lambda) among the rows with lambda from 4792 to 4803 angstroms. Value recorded 4797.88 angstroms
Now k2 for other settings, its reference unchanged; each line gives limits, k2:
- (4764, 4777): 4767.05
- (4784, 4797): 4789.05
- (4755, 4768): 4767.05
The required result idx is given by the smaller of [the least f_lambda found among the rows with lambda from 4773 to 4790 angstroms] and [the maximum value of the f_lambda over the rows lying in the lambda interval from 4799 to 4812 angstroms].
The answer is 17.97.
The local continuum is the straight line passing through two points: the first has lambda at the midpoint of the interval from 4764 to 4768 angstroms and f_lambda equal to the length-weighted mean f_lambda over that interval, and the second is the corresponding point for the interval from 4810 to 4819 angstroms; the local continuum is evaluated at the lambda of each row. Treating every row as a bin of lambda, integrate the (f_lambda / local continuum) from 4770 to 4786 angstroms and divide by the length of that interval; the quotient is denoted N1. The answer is 1.06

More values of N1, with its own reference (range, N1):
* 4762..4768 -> 1.02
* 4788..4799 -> 0.98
